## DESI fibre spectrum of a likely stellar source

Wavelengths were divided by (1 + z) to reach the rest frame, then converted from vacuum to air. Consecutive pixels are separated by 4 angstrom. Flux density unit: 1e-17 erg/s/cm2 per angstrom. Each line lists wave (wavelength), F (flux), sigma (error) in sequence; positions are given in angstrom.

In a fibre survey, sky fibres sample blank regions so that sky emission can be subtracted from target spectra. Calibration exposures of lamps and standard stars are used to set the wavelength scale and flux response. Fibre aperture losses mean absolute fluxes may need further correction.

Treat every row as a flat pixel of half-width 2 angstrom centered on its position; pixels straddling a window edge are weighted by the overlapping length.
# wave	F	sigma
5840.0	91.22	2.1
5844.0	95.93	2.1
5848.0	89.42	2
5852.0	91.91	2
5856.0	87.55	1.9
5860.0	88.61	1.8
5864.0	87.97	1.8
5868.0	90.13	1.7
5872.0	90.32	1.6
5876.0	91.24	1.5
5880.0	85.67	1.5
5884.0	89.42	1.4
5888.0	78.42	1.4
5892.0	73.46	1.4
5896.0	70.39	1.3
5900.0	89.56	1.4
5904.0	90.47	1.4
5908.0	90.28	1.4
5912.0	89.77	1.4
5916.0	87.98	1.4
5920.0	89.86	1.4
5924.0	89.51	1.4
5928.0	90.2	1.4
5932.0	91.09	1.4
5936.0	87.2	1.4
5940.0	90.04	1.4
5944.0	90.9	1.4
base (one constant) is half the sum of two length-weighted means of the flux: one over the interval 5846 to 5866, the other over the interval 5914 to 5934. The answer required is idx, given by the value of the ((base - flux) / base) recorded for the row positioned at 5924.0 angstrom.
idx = -0.001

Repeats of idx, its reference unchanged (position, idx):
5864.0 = 0.016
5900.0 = -0.002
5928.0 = -0.009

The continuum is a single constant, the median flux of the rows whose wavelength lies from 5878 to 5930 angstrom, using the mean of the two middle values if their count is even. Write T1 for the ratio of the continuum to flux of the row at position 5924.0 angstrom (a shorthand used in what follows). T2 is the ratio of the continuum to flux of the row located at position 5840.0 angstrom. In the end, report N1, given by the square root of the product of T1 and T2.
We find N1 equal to 0.99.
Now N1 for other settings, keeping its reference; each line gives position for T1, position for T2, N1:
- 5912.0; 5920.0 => 1.00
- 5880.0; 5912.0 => 1.02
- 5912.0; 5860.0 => 1.00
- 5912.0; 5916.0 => 1.01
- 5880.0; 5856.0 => 1.03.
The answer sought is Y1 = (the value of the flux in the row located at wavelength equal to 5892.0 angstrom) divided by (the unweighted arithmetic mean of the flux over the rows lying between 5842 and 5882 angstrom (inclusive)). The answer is 0.82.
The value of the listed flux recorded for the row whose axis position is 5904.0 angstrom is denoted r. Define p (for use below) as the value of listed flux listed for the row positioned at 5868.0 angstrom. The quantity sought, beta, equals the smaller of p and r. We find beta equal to 90.1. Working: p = 90.13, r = 90.47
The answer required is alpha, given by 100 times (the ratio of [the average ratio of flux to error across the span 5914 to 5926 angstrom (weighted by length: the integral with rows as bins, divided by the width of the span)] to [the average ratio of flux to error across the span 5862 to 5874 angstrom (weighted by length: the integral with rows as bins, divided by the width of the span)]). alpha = 121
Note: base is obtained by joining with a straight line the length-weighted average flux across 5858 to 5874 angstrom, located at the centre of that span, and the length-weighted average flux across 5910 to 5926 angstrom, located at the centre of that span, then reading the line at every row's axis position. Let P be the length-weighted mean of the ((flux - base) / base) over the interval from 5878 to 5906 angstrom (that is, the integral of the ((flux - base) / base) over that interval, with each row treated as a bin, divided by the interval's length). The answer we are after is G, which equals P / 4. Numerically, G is -0.019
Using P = -0.076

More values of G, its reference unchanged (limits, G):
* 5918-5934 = 0.002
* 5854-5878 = 0.000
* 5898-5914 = 0.002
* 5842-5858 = 0.005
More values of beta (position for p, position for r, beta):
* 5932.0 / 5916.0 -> 88.0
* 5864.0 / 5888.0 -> 78.4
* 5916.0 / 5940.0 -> 88.0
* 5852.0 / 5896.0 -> 70.4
